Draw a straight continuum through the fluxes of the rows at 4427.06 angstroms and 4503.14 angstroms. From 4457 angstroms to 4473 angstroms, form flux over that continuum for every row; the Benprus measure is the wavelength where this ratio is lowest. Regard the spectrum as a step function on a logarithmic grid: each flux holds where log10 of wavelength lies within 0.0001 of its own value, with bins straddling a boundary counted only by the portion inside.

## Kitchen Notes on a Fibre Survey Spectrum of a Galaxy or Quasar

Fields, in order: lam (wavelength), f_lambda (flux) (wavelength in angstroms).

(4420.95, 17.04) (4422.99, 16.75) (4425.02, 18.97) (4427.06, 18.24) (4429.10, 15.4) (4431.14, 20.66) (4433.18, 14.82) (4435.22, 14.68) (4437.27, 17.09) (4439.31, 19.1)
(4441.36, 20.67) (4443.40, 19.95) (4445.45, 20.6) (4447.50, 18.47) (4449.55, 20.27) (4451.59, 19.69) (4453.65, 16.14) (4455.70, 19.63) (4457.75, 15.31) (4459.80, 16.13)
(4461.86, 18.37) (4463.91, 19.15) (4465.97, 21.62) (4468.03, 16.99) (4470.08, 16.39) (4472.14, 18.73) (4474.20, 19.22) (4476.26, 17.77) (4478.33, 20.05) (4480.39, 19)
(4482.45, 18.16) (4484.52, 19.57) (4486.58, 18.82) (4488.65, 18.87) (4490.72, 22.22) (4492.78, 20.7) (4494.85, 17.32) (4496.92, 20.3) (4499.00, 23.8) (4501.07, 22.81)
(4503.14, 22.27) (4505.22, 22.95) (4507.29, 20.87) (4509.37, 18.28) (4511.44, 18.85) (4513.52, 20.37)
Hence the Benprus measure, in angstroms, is 4457.75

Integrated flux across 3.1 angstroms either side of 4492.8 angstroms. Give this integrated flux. 125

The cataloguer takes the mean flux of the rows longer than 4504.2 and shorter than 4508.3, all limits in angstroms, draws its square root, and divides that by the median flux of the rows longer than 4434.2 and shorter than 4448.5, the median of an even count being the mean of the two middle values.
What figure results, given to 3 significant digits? 0.245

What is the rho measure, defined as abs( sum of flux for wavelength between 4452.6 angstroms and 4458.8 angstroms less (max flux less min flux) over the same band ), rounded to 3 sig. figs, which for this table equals 46.8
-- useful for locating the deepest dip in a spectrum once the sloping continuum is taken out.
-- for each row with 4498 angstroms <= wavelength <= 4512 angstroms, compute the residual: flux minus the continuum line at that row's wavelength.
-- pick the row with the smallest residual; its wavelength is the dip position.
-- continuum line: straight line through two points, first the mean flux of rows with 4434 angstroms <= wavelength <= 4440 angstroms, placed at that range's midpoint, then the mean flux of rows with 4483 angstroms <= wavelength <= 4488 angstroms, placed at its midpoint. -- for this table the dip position 4509.37 angstroms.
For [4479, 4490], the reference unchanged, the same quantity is 4482.45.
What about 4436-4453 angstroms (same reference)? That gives 4437.27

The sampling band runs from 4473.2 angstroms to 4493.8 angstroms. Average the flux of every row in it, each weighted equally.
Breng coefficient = 19.4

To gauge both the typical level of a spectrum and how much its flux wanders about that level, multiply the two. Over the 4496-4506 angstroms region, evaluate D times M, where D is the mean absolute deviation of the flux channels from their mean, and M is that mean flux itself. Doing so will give 20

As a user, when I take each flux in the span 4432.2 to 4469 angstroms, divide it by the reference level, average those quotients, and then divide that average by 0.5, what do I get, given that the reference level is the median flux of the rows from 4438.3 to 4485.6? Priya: 1.91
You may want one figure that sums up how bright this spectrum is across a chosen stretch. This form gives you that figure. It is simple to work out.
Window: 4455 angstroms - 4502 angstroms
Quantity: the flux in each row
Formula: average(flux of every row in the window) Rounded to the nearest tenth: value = 19.2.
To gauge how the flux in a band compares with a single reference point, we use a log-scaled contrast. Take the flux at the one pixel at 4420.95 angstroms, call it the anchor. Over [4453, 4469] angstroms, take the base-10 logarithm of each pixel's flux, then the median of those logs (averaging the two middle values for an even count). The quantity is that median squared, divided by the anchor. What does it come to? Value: 0.091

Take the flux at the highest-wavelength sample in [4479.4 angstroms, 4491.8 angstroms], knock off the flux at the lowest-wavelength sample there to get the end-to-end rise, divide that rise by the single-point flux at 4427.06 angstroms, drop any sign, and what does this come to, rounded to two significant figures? 0.18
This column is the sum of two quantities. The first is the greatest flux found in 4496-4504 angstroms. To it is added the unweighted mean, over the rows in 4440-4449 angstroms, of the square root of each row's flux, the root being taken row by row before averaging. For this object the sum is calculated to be 28.3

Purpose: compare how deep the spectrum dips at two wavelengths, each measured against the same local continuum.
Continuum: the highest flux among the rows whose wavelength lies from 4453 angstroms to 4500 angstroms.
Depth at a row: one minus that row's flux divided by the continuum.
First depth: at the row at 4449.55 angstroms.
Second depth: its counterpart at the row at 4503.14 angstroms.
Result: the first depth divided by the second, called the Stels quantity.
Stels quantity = 2.3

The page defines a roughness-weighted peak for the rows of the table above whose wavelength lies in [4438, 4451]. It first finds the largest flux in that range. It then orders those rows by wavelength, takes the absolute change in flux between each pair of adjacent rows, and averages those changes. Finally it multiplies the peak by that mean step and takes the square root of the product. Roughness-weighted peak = 5.3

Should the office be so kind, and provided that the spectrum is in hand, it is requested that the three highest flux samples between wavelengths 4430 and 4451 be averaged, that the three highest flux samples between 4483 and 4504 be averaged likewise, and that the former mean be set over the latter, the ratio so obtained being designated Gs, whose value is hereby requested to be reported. 0.90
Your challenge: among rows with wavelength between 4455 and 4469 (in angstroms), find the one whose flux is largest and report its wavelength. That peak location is 4465.97 angstroms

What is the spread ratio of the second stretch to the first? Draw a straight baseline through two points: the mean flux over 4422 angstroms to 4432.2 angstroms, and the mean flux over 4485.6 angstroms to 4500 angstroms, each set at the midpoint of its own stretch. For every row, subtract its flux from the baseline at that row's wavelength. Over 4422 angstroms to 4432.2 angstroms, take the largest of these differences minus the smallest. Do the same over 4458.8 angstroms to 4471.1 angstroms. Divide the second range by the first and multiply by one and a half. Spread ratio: 1.6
